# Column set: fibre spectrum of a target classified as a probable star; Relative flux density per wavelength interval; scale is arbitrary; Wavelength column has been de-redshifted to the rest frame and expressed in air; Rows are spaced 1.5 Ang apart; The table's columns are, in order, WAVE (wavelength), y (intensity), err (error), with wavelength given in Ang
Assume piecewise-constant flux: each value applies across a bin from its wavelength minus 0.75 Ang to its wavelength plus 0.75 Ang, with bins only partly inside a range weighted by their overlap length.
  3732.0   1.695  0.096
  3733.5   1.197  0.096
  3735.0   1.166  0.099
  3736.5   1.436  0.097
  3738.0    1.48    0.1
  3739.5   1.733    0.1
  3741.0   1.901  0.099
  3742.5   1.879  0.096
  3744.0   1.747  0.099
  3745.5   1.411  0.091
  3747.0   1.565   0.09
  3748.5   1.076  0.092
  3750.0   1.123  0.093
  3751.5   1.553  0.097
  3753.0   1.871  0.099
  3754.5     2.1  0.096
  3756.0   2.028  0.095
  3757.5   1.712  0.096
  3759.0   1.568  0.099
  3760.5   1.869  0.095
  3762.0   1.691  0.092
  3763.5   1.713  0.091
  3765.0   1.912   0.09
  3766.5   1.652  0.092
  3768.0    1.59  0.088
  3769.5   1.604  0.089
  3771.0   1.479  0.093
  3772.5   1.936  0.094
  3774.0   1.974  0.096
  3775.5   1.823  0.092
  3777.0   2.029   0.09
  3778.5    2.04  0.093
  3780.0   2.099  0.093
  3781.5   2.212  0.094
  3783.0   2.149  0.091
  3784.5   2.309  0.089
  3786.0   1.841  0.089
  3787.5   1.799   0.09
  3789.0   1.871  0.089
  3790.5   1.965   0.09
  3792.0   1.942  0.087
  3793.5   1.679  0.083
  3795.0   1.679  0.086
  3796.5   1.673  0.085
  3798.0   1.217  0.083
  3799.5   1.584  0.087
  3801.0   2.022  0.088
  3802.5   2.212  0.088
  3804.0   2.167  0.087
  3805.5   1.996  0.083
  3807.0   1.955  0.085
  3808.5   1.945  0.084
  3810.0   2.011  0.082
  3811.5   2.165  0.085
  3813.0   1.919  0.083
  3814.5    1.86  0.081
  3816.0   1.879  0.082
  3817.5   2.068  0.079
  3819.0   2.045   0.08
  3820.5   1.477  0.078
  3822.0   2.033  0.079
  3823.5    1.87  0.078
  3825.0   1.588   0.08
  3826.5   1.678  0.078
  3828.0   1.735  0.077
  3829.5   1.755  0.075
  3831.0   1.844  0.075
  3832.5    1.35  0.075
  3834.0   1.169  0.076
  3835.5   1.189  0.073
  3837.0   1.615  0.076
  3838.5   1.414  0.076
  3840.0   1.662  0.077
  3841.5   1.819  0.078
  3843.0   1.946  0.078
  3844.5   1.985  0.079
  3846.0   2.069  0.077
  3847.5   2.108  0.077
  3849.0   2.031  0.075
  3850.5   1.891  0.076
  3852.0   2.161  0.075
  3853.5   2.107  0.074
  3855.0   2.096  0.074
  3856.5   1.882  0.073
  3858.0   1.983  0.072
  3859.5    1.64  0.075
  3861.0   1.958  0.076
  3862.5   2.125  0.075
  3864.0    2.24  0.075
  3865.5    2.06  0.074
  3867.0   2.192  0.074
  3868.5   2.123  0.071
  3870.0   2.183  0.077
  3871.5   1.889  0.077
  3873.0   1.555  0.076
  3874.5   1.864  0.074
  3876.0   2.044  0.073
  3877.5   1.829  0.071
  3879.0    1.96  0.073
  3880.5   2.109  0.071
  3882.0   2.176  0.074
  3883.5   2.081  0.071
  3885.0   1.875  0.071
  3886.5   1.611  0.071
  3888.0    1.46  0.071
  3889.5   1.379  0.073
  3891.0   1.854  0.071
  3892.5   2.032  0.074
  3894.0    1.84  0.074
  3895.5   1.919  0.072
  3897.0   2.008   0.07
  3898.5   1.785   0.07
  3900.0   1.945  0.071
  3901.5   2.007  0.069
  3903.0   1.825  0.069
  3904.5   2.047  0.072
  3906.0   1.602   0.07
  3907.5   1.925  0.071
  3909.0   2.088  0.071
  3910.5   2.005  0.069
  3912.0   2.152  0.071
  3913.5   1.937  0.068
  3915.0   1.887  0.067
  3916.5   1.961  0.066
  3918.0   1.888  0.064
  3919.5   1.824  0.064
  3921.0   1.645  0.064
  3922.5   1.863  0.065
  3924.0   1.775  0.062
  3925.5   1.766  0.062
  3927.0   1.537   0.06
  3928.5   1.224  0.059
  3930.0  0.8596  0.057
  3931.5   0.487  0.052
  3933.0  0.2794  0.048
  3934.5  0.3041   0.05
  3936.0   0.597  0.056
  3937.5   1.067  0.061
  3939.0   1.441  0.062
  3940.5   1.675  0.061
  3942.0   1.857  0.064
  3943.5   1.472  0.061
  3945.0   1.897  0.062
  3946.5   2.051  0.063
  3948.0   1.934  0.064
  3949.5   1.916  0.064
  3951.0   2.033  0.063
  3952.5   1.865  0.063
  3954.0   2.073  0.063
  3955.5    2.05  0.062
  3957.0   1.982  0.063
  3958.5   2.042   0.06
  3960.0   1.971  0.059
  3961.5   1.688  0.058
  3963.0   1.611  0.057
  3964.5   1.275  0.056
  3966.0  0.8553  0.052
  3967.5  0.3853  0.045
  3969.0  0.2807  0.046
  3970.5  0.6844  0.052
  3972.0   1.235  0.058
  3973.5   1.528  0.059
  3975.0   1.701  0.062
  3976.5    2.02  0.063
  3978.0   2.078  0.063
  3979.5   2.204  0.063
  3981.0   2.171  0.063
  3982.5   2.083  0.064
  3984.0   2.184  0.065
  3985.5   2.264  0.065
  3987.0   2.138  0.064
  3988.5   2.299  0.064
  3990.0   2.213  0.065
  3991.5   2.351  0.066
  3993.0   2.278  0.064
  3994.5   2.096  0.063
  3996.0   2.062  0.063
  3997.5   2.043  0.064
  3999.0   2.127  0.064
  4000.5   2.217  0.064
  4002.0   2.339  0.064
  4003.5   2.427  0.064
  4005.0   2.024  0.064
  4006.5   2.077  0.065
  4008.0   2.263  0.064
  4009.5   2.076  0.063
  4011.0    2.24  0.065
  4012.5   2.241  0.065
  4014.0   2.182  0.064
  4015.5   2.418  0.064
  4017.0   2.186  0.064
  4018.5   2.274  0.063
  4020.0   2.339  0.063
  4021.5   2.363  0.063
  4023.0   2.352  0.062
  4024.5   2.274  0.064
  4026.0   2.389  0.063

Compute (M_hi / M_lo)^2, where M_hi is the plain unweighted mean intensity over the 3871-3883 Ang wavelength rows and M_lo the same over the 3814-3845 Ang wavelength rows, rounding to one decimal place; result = 1.3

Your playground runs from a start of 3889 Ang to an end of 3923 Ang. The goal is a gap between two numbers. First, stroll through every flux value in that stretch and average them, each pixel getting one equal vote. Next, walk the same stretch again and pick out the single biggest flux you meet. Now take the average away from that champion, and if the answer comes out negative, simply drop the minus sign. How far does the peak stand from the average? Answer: 0.26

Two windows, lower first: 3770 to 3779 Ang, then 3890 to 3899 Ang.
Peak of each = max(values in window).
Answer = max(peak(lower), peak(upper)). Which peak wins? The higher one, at 2.04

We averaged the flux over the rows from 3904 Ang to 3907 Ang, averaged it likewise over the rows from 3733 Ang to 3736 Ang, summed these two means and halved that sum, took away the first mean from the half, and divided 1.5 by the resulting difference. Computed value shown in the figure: -5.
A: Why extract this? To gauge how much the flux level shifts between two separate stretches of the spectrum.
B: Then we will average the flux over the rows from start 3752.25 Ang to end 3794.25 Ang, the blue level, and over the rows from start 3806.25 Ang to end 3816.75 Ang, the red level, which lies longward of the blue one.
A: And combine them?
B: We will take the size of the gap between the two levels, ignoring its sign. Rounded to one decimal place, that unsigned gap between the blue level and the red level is 0.1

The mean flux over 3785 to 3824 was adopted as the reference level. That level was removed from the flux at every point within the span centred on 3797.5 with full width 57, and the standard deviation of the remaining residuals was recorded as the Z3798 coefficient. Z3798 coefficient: 0.23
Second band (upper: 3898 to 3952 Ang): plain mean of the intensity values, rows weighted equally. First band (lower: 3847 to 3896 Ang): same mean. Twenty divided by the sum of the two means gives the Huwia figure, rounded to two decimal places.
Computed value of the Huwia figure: 5.60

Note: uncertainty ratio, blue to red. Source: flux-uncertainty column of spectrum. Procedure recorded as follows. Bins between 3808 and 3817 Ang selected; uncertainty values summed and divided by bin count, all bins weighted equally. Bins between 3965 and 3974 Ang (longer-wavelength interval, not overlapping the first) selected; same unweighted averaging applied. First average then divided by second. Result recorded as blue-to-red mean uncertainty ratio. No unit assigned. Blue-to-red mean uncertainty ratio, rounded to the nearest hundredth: 1.59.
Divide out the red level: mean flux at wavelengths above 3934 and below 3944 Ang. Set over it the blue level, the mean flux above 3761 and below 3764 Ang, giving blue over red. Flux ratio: 1.4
